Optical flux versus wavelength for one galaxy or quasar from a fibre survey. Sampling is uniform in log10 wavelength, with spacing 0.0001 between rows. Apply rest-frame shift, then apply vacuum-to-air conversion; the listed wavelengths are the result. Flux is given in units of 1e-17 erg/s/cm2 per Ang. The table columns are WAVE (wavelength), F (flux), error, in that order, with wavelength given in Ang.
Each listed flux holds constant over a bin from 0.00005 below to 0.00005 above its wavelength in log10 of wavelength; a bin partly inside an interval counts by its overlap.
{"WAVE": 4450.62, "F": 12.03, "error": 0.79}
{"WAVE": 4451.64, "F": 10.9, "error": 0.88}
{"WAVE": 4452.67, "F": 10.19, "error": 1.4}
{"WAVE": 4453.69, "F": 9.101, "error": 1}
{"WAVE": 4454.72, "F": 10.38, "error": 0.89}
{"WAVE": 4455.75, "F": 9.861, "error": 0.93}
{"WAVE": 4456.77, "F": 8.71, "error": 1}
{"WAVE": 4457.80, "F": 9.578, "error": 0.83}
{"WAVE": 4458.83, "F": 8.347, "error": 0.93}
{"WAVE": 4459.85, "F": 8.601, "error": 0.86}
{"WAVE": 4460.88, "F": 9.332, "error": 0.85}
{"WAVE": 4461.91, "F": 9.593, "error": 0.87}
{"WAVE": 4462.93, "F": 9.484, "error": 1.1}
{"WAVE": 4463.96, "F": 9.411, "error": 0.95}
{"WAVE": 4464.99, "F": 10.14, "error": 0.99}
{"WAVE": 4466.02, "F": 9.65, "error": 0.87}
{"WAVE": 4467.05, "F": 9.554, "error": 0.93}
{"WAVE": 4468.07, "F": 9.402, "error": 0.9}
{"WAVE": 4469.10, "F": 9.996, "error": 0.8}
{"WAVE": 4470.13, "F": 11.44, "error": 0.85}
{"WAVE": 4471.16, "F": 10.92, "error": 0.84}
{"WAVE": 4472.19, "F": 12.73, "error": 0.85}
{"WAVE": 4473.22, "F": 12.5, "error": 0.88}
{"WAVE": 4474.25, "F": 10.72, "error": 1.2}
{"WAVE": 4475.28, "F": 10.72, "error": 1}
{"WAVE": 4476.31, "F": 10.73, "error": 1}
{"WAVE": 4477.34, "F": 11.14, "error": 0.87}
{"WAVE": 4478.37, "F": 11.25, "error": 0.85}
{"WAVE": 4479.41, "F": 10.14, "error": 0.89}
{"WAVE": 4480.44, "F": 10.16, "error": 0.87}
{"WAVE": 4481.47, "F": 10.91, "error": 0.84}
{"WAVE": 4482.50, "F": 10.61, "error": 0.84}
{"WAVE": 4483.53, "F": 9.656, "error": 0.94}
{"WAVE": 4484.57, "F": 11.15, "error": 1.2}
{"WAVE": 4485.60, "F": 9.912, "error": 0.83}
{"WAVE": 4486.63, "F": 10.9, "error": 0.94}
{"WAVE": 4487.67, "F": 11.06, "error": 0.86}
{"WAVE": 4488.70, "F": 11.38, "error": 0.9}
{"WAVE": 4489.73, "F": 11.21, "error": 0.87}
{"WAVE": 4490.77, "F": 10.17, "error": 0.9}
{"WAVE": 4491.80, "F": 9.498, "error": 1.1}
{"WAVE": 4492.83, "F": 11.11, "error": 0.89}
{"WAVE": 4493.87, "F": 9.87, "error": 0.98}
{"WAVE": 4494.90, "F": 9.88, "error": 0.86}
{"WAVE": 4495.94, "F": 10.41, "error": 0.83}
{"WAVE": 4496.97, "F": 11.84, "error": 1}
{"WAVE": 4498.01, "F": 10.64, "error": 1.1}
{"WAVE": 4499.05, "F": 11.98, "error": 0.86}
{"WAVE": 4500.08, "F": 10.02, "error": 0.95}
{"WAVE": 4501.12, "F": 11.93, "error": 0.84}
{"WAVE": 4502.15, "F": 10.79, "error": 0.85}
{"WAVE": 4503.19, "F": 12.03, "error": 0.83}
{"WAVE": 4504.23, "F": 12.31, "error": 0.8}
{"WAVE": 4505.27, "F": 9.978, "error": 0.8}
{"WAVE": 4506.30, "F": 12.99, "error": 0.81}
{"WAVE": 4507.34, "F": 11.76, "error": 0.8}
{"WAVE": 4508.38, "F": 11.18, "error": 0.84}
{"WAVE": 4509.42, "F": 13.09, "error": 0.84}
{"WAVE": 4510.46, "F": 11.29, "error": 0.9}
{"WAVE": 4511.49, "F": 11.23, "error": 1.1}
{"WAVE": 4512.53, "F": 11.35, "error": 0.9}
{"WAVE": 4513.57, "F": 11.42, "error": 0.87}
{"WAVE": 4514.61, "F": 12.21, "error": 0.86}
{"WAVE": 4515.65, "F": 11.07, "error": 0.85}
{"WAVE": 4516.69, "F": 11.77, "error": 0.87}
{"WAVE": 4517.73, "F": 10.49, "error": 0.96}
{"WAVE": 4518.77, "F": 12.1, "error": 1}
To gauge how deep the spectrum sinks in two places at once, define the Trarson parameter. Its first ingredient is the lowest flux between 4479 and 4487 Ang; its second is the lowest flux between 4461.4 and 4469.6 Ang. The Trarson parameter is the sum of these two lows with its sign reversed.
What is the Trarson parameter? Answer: -19.1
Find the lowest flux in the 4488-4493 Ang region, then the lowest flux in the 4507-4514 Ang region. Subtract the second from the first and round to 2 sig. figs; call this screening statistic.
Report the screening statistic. -1.7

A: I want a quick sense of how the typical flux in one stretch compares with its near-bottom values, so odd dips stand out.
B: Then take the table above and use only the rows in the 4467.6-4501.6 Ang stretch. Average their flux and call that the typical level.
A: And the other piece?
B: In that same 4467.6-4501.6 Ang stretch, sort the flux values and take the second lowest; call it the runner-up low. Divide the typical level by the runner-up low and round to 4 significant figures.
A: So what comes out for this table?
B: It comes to 1.136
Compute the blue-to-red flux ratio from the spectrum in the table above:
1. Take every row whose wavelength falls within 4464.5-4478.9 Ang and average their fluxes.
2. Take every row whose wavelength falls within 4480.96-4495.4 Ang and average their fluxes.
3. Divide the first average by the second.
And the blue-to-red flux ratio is 1.02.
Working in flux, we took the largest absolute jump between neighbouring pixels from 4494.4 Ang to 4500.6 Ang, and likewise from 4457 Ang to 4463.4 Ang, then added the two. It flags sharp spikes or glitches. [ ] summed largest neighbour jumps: 3.2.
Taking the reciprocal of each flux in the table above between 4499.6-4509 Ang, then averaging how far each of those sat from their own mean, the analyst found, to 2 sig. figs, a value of 0.0067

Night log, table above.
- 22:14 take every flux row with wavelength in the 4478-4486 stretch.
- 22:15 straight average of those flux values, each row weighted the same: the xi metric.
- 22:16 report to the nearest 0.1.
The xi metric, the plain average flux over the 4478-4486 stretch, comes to 10.5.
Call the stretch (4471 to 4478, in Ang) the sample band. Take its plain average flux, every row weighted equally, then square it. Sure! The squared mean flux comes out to 129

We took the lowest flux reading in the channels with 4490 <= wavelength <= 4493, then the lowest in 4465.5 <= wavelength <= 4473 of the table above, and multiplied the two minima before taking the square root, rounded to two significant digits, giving 9.4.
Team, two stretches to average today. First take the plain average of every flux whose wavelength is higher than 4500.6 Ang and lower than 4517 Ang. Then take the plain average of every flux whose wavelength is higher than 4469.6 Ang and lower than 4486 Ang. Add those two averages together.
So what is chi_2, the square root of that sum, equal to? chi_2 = 4.75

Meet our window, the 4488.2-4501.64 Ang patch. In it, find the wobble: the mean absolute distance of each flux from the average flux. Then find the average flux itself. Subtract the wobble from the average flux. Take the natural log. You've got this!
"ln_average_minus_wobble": 2.30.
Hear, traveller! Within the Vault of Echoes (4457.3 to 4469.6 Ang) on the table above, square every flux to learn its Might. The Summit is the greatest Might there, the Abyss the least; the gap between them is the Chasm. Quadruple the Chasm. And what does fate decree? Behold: 133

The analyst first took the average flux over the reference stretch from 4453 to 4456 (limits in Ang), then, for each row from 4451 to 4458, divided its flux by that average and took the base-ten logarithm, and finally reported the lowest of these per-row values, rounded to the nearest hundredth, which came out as -0.05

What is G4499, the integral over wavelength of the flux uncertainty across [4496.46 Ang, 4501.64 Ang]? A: 4.92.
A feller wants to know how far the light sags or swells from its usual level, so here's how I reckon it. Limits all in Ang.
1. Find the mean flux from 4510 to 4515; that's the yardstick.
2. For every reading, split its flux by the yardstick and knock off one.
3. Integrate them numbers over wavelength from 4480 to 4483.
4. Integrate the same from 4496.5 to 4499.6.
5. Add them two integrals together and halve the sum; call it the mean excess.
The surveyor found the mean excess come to -0.13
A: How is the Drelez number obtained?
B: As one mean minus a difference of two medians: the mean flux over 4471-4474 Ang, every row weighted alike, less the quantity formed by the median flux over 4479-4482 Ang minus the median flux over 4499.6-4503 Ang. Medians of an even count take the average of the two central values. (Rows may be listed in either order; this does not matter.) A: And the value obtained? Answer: 12.7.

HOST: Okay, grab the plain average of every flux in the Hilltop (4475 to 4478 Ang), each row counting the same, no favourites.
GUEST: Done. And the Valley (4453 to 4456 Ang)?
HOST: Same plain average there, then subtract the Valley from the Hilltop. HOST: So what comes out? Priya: 1.1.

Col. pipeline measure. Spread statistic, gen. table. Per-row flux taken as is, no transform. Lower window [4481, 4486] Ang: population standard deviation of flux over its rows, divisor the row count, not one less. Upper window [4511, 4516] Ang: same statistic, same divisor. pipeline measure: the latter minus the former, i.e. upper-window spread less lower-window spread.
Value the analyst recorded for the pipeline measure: -0.2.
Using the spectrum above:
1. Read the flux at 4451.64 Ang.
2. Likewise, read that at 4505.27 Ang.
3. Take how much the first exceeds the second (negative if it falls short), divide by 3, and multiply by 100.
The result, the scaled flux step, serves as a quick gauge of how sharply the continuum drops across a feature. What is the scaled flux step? 31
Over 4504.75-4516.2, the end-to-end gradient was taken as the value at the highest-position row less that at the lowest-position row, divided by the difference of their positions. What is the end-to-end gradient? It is 0.11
